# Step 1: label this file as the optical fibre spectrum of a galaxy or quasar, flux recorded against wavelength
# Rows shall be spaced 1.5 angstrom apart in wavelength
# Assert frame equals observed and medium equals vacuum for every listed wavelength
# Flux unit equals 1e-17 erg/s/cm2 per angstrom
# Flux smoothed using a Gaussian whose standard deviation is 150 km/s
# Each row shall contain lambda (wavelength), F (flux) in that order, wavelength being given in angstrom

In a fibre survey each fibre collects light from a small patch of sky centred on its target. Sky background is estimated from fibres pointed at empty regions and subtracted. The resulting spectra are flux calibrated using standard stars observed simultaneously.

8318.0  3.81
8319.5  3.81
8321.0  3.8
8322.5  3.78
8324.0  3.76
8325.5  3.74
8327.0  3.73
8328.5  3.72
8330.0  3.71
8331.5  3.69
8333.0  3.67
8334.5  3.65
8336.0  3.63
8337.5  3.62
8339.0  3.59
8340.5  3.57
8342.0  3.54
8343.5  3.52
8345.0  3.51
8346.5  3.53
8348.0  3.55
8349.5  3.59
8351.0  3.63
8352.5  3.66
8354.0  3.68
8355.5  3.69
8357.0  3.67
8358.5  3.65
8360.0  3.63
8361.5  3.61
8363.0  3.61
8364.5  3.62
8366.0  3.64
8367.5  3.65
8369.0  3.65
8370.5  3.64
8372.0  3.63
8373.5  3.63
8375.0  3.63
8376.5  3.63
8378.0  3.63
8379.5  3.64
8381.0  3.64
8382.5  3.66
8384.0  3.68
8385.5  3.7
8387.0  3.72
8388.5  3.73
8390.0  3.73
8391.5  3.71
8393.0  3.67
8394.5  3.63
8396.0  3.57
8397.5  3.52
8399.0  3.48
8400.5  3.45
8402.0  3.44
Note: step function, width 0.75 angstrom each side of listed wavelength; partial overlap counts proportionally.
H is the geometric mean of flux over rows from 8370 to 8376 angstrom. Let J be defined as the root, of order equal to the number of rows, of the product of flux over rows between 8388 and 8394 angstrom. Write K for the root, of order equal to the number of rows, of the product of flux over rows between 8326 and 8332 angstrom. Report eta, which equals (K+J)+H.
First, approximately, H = 3.63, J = 3.71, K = 3.71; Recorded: 11.1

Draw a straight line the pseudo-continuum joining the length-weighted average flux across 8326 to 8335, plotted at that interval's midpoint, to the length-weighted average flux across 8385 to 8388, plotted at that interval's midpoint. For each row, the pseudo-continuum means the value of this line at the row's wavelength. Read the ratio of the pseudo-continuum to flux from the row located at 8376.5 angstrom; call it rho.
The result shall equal 1.02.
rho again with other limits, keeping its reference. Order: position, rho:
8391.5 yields 1.00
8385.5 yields 1.00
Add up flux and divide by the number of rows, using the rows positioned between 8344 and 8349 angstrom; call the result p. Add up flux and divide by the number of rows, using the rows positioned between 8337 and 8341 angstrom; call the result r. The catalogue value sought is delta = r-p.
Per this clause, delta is 0.06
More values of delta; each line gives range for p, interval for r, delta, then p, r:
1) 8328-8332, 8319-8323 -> 0.09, 3.71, 3.80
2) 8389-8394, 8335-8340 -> -0.09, 3.70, 3.61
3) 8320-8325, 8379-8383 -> -0.13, 3.78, 3.65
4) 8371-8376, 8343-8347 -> -0.11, 3.63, 3.52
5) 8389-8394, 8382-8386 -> -0.02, 3.70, 3.68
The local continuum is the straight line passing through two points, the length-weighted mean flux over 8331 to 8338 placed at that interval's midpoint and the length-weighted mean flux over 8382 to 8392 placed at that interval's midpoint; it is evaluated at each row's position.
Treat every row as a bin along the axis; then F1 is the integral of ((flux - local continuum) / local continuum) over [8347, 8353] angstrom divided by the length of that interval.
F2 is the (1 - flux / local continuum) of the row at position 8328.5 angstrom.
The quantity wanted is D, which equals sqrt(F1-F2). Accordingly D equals 0.05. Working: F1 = -0.018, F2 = -0.020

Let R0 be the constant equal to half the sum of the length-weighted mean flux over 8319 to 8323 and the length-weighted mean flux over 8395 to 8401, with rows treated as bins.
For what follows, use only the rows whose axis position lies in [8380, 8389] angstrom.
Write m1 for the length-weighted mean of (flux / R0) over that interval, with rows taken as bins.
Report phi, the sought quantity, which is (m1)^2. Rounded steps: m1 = 1.01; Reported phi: 1.02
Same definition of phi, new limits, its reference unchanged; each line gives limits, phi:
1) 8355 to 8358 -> 1.01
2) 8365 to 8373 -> 0.99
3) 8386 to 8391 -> 1.04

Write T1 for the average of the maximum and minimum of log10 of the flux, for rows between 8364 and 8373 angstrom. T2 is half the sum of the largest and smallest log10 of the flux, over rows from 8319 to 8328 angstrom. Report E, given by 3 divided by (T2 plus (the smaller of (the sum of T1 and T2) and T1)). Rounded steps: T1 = 0.561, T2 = 0.576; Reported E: 2.64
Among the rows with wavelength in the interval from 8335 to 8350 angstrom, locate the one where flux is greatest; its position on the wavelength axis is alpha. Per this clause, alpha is 8336.0 angstrom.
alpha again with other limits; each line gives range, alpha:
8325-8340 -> 8325.5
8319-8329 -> 8319.5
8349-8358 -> 8355.5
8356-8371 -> 8357.0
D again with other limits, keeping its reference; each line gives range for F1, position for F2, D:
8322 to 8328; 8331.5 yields 0.20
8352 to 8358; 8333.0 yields 0.08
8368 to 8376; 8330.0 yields 0.05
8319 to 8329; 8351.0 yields 0.15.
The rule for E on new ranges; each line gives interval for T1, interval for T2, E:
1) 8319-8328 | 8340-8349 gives 2.67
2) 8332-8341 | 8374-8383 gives 2.68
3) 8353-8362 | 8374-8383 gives 2.67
